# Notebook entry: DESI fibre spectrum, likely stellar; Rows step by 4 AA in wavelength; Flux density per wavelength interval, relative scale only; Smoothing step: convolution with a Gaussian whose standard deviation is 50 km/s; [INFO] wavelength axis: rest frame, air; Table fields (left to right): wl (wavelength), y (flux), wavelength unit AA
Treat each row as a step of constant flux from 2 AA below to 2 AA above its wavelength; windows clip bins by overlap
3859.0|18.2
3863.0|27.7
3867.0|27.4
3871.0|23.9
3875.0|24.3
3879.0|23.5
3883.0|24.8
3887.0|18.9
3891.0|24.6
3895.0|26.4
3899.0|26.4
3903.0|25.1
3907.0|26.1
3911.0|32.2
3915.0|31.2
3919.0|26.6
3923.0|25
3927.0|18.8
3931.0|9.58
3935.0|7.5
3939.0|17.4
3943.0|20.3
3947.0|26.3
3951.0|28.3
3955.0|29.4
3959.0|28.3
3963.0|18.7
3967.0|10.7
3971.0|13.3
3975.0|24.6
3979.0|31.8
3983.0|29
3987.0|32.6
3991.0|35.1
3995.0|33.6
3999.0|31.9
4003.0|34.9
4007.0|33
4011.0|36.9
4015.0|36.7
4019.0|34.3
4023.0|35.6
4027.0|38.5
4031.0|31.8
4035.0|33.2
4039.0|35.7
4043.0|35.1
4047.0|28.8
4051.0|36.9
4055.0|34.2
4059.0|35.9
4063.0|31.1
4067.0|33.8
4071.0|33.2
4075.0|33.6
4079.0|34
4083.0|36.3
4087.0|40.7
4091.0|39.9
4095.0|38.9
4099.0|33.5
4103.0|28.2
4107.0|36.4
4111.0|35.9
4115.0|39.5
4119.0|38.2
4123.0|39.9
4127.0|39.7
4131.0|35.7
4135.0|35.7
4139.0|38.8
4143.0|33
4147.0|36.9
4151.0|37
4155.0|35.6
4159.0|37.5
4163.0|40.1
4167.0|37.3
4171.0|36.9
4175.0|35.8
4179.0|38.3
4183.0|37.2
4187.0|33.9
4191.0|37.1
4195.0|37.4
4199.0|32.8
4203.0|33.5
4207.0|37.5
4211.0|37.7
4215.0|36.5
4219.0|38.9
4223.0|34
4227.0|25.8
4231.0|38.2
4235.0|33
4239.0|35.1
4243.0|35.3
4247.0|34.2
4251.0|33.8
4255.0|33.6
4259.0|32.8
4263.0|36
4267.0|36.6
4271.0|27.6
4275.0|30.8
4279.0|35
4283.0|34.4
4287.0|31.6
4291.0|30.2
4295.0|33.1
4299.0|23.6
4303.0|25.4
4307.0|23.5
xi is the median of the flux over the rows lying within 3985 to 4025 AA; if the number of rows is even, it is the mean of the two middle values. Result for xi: 34.6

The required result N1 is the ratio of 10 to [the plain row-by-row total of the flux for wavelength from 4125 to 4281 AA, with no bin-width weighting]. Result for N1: 0.007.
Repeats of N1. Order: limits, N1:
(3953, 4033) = 0.017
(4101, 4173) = 0.015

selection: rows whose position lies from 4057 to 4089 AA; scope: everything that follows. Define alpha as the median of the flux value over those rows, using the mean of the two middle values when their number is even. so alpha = 33.9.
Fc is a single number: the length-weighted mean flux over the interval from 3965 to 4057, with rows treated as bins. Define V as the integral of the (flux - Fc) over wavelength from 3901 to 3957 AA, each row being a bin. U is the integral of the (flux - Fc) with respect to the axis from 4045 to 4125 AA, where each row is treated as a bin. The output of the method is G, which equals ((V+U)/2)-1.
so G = -89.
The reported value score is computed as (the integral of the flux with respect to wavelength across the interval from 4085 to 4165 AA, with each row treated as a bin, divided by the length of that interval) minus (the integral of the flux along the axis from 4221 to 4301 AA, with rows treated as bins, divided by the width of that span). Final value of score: 4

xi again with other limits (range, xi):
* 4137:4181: 37.0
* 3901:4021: 28.3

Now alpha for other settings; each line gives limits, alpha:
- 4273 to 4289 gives 33.0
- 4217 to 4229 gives 34.0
